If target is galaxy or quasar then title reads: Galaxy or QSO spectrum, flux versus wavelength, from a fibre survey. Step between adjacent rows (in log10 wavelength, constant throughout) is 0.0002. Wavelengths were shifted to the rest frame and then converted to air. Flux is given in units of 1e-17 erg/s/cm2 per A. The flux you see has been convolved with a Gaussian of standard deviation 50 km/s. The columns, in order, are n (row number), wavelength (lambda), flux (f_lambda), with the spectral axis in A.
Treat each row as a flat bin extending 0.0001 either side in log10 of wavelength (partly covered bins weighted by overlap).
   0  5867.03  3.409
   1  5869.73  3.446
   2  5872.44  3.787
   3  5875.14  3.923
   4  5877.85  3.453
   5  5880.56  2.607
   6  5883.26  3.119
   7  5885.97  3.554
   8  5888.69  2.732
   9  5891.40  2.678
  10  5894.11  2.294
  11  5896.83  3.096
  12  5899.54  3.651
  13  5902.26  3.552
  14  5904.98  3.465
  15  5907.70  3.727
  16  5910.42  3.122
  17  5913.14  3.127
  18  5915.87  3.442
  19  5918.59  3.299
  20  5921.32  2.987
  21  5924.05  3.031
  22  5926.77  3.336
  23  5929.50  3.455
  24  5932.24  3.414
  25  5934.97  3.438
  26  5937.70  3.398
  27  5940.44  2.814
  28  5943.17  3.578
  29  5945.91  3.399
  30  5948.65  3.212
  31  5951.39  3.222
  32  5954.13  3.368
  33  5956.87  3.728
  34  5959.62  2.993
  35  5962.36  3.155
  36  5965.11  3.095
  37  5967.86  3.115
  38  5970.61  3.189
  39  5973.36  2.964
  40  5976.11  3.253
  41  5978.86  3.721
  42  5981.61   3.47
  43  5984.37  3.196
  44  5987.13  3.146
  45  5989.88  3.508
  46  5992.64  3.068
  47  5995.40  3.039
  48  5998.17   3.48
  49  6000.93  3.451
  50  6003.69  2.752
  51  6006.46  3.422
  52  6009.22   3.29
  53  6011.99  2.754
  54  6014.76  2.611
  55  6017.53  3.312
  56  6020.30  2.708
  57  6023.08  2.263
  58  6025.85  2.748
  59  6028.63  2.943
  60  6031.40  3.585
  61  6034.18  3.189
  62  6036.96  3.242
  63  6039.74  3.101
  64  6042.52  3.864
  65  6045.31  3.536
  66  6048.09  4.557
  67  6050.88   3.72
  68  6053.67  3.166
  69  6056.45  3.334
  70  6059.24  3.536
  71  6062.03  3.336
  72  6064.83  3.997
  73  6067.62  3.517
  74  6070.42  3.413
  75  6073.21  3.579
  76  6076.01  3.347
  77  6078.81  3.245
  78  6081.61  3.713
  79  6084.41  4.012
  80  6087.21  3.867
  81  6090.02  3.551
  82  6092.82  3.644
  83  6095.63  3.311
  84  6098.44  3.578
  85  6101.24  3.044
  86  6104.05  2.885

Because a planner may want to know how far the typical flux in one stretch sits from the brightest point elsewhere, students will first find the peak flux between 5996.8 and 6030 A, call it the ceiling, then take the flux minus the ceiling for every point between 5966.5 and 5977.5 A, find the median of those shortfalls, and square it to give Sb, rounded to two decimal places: 0.11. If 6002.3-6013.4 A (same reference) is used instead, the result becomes 0.21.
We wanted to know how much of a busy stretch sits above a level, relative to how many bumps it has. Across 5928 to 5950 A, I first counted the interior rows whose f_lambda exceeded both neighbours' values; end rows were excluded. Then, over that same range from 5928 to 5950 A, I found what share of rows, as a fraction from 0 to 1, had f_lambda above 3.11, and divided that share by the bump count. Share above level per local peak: 0.44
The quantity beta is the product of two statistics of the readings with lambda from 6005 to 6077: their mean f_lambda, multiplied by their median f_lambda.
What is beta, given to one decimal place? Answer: 11.0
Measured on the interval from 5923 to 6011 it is 10.7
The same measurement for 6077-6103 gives 12.7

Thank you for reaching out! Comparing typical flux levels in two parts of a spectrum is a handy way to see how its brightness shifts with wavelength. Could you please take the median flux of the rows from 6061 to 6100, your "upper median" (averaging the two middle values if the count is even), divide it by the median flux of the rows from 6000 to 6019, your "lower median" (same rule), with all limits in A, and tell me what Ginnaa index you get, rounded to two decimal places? 1.08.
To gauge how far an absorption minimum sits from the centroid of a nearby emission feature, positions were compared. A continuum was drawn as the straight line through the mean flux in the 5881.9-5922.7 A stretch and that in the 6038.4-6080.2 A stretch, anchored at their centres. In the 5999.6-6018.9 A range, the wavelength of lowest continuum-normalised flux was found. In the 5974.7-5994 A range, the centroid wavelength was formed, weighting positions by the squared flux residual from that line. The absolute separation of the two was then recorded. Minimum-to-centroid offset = 29.5 A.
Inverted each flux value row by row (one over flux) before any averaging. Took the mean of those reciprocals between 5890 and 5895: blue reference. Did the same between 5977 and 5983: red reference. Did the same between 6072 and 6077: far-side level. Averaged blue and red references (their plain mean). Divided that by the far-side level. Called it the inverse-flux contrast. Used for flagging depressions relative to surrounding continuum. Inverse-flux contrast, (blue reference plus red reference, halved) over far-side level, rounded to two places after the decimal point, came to 1.18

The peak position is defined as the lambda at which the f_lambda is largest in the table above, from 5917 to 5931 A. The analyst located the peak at 5929.50 A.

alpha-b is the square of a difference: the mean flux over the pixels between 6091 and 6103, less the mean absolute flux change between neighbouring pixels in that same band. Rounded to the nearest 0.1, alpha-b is 9.1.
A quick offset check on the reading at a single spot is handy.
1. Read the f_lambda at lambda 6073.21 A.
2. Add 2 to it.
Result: 5.6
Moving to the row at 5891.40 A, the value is 4.7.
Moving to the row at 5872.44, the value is 5.8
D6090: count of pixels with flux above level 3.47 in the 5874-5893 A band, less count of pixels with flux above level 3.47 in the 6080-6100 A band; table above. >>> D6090 -4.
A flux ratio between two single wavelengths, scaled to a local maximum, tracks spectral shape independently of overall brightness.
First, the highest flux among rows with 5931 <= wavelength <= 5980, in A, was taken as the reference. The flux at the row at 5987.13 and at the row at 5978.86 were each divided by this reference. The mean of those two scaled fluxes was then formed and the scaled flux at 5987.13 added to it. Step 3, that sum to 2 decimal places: 1.76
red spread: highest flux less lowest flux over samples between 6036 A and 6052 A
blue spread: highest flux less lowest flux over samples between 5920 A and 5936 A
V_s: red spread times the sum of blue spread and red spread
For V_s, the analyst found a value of 2.8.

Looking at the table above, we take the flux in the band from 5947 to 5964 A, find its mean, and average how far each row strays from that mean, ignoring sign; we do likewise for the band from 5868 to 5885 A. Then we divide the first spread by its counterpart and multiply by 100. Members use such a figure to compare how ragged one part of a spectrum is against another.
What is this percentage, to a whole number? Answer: 51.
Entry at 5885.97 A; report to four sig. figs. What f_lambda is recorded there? 3.554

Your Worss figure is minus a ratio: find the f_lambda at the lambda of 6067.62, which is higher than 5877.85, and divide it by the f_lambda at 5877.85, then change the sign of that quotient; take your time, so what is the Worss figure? -1.02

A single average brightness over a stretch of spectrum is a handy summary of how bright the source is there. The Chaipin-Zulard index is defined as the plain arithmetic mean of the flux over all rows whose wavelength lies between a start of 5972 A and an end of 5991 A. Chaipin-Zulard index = 3.32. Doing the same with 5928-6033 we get 3.19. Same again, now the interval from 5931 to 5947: 3.34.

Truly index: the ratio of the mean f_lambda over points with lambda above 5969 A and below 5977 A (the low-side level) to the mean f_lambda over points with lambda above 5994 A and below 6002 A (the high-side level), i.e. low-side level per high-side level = 0.94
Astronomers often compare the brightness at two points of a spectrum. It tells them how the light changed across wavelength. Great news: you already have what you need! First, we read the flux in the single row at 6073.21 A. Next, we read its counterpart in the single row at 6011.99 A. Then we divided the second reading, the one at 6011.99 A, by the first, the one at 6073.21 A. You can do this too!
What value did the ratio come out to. 0.77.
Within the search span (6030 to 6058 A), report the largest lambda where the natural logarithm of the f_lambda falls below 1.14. 6039.74 A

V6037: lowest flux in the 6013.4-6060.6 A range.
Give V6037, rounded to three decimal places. 2.263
